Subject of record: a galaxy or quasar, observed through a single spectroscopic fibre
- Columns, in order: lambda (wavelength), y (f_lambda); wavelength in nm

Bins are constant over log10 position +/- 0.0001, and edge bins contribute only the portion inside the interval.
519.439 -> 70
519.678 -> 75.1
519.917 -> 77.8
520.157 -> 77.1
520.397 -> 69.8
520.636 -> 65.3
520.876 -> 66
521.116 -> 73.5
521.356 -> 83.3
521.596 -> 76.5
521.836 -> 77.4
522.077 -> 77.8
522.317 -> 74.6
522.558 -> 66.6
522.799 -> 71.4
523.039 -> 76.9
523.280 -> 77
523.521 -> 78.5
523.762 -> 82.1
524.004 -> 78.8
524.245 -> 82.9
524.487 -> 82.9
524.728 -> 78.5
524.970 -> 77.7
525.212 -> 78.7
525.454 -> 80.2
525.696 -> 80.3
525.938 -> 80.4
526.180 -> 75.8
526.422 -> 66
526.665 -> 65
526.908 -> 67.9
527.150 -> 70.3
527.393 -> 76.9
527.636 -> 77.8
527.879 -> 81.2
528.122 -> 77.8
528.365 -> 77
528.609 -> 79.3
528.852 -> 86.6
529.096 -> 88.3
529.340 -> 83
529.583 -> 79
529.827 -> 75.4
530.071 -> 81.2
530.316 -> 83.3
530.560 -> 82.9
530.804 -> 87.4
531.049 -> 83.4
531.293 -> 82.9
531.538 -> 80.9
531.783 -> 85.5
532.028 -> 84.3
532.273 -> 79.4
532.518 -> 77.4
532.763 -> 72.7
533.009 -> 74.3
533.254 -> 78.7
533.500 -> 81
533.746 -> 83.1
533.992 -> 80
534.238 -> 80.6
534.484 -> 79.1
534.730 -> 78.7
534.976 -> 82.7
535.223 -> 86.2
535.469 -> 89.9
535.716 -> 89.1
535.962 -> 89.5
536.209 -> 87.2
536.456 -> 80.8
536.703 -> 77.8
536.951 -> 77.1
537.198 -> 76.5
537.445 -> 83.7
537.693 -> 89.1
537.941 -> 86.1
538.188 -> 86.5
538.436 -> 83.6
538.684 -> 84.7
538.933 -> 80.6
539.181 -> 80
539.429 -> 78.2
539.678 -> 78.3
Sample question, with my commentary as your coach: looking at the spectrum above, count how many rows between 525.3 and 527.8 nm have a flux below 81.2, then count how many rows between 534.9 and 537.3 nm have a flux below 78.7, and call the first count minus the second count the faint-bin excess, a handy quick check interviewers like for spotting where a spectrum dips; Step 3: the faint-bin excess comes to 7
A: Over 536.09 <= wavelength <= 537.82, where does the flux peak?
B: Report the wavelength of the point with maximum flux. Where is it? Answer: 537.693 nm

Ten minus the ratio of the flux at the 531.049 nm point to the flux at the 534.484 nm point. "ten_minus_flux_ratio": 8.95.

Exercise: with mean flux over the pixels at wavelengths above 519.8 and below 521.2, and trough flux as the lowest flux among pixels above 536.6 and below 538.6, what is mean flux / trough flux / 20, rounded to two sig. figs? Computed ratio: 0.047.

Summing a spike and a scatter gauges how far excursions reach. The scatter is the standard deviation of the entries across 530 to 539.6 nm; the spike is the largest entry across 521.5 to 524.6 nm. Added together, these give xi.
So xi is 87.1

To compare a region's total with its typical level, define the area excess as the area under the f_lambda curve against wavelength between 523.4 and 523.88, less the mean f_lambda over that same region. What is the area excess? -42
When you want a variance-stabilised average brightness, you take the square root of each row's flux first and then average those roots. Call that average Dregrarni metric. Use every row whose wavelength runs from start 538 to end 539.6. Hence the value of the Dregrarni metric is 9.1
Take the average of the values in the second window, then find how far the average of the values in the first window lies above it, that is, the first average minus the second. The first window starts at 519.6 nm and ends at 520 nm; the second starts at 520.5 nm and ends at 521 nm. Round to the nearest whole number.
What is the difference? 11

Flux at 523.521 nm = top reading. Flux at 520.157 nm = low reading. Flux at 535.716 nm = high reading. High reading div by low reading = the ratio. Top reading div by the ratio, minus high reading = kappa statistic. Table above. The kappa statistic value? -21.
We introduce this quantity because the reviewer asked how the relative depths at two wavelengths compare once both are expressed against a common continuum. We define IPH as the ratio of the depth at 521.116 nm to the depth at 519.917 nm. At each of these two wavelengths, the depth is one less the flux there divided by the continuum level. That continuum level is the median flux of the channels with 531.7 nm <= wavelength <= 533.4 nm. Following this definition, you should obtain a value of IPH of 6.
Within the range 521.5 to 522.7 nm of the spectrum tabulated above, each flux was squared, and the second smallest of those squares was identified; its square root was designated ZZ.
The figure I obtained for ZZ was 75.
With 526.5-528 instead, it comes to 68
